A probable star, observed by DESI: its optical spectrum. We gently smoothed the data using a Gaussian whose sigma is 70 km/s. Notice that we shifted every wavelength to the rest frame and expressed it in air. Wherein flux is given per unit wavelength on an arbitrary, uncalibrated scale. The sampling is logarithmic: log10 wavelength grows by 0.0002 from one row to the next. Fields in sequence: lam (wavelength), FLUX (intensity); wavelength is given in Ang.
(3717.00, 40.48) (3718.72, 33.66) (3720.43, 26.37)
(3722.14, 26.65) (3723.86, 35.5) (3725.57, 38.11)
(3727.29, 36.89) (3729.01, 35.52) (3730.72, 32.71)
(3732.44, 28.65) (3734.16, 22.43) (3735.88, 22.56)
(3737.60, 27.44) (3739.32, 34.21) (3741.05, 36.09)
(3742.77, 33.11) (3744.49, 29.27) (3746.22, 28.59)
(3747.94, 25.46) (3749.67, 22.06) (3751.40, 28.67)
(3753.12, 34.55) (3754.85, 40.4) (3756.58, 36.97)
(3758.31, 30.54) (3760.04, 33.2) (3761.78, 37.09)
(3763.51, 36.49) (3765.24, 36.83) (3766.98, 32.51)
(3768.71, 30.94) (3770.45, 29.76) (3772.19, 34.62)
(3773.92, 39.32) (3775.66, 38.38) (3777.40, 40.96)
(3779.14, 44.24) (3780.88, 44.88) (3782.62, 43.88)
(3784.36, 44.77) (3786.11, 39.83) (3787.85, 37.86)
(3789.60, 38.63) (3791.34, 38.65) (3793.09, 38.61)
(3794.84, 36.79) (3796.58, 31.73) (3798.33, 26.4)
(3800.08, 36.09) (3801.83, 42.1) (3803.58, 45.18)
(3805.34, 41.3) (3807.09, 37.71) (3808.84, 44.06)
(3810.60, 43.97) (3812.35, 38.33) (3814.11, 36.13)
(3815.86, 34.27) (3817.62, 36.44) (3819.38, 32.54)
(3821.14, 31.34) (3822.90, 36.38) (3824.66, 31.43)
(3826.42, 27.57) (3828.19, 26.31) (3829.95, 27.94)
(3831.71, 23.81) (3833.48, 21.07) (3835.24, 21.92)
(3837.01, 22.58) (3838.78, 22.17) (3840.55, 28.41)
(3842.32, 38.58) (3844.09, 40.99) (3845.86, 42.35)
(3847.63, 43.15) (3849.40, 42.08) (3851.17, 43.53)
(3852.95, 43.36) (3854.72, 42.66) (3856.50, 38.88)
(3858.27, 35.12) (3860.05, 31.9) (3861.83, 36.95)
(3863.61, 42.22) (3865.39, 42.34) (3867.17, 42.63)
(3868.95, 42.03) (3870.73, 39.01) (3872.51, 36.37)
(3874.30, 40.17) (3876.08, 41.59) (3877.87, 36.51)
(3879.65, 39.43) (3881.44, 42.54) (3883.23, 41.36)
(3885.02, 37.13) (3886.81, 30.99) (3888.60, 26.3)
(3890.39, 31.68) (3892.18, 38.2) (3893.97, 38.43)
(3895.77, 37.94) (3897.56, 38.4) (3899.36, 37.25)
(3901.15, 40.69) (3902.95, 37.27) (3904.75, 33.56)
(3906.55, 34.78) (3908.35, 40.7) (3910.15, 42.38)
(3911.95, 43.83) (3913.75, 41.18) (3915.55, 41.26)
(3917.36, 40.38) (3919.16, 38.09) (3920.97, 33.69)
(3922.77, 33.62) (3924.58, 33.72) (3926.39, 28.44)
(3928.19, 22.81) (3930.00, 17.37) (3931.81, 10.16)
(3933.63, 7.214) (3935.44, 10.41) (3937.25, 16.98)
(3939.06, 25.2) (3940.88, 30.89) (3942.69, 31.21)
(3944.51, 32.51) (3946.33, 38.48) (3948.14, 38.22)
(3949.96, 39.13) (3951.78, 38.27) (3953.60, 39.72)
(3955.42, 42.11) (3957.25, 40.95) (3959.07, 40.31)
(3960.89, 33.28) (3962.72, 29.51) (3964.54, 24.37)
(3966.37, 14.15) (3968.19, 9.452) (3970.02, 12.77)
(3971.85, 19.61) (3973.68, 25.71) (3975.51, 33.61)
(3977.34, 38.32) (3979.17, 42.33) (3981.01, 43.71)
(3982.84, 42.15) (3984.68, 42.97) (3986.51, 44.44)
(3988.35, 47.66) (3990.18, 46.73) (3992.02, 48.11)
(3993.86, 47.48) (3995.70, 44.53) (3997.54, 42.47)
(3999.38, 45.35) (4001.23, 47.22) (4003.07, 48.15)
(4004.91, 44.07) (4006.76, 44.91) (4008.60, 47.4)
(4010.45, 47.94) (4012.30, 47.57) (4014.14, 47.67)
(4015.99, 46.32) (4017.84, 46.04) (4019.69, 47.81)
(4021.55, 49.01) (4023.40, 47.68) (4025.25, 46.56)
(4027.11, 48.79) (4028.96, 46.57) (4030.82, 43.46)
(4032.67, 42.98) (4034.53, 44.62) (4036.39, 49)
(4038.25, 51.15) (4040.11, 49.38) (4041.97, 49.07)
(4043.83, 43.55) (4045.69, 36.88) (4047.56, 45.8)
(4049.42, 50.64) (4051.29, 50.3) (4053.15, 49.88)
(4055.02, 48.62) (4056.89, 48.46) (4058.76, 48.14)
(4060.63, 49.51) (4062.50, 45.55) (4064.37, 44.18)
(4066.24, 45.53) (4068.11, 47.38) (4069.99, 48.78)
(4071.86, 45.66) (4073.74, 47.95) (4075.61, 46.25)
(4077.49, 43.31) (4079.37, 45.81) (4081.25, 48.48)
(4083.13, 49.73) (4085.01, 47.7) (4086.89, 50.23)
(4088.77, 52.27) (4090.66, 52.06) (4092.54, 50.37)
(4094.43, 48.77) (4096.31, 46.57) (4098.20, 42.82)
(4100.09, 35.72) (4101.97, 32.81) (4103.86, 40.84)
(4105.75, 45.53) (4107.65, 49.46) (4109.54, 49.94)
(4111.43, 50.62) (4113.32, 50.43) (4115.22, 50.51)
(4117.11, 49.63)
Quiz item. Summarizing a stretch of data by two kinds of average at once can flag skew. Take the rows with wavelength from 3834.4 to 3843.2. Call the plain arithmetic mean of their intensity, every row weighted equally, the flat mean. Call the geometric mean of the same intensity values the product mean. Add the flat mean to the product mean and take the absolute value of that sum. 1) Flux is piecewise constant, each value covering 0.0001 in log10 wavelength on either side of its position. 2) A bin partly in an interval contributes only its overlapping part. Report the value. 53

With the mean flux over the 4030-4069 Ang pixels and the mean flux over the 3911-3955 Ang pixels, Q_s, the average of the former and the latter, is 39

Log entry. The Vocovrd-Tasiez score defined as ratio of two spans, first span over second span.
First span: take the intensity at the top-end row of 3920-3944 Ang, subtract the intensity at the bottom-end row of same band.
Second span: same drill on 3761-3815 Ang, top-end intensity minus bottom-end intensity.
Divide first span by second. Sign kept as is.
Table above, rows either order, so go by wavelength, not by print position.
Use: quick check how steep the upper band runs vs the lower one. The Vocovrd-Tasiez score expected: 2.6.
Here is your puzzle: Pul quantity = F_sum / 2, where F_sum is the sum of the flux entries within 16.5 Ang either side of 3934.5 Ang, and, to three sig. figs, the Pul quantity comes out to 244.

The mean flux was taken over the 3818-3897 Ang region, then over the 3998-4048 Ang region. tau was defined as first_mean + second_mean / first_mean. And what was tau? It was 36.8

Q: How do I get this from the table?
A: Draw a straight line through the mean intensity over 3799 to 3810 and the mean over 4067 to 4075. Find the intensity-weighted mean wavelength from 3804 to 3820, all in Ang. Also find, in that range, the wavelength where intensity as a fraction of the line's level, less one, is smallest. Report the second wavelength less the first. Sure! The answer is 7.4 Ang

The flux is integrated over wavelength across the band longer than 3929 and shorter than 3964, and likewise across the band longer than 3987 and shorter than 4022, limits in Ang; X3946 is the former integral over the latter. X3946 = 0.63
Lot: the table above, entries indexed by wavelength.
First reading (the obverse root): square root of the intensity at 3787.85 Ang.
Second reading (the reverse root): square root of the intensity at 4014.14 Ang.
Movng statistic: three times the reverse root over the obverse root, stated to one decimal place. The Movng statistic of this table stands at 3.4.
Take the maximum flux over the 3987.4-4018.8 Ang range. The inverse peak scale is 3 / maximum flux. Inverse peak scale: 0.0623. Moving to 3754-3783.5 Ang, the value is 0.0668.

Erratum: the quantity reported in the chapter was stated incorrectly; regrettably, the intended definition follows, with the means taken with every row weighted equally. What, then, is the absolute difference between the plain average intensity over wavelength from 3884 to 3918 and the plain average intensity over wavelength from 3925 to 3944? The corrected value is 17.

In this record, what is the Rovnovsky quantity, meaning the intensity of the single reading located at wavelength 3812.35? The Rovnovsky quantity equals 38.33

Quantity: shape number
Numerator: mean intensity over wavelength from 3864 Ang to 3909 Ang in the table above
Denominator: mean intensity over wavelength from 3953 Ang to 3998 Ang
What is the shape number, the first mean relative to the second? 1.06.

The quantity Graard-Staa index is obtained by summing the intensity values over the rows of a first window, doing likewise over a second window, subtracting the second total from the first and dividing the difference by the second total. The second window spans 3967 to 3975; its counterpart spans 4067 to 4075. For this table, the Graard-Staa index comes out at 1.8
